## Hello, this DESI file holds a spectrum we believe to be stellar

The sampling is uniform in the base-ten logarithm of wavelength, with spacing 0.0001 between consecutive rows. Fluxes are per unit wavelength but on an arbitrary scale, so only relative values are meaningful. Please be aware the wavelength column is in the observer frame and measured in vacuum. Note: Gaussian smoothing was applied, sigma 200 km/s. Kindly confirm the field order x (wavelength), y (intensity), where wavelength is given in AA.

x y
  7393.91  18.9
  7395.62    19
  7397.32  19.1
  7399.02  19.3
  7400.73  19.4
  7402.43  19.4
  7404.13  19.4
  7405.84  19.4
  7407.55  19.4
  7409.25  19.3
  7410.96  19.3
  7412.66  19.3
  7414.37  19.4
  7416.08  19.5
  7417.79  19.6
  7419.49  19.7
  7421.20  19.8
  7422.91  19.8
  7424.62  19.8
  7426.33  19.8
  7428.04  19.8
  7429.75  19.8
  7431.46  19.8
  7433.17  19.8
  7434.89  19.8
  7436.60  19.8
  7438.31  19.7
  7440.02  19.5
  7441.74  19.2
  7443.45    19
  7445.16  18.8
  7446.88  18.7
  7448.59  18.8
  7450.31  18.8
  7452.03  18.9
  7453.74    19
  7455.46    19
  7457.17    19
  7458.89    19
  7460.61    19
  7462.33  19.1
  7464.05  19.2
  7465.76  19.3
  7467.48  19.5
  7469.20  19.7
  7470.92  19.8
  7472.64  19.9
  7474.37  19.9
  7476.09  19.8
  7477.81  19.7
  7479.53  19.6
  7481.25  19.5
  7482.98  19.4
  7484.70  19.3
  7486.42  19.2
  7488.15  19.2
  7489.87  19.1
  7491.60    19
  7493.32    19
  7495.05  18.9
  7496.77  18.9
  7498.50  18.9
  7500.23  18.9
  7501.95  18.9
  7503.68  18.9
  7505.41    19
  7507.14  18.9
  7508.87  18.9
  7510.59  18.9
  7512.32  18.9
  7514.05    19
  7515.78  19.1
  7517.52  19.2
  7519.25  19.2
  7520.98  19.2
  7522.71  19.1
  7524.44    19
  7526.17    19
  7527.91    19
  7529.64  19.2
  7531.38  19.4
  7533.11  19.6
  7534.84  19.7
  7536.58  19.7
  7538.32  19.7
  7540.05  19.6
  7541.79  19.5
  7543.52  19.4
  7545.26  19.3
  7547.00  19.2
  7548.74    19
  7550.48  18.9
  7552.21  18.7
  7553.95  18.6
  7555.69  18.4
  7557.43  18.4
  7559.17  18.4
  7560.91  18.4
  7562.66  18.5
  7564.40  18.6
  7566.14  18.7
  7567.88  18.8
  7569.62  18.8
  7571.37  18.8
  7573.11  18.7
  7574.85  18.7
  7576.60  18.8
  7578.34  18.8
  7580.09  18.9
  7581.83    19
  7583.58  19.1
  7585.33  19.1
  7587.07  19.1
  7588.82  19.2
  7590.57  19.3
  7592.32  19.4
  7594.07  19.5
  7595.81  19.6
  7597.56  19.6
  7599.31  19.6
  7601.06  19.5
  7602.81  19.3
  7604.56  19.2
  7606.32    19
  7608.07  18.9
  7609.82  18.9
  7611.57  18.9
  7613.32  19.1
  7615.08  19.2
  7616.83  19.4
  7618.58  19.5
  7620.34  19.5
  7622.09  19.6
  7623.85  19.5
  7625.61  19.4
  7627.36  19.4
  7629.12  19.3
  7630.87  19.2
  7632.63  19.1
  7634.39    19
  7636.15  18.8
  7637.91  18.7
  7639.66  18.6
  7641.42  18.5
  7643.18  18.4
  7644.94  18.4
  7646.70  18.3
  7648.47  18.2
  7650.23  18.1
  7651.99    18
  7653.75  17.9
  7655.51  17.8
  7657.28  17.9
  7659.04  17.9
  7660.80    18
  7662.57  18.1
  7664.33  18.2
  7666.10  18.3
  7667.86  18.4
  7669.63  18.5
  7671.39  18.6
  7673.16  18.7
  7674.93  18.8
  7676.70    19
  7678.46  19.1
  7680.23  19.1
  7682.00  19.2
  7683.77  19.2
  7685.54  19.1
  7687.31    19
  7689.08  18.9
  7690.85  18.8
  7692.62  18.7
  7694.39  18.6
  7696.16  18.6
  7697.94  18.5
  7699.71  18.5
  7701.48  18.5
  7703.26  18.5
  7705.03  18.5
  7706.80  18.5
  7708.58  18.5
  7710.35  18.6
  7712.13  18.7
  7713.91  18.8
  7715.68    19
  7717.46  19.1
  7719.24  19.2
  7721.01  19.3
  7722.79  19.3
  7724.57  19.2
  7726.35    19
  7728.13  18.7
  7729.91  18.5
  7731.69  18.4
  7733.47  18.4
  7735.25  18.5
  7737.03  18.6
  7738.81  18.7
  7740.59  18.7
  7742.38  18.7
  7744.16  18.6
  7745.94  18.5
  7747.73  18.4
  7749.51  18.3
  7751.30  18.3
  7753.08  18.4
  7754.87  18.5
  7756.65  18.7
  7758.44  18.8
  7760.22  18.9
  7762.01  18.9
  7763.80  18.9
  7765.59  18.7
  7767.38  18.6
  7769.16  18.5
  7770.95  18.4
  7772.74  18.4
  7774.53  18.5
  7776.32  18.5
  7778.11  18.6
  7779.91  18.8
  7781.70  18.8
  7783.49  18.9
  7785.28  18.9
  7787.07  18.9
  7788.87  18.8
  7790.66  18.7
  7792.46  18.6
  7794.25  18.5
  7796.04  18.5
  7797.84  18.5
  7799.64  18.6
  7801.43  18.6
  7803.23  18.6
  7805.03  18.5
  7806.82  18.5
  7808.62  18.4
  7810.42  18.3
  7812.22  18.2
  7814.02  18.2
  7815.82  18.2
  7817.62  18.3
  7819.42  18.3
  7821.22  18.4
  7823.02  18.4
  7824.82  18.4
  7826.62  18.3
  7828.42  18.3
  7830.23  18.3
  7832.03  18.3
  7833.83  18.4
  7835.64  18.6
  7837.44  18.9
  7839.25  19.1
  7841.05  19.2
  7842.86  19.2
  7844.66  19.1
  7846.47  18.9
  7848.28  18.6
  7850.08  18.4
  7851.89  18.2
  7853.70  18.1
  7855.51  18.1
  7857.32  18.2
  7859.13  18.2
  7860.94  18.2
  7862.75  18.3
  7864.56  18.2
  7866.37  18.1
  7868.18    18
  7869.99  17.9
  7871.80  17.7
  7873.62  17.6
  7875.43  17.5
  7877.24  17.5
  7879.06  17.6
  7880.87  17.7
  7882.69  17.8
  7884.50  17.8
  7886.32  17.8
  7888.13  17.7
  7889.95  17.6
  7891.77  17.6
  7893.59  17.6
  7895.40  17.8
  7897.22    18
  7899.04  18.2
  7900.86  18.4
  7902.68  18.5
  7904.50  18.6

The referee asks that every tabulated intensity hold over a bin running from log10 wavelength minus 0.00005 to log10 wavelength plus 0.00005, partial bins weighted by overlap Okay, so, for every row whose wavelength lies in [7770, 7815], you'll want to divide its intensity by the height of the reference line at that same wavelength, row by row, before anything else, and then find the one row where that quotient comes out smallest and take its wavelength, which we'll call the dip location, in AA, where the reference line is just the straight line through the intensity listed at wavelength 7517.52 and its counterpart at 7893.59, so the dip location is 7812.22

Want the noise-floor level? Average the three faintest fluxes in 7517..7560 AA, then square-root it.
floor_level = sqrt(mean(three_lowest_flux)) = 4.29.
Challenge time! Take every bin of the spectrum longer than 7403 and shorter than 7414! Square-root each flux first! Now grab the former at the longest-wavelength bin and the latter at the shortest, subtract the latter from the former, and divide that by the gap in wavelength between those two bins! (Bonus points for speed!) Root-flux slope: -0.0013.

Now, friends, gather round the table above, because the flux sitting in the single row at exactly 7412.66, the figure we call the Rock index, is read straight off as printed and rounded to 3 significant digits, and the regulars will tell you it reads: 19.3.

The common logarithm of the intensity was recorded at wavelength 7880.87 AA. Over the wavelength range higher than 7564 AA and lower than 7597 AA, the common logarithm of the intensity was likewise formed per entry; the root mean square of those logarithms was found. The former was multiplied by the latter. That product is 1.60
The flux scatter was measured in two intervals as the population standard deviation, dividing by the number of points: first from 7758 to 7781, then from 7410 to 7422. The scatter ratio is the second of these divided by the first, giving 0.99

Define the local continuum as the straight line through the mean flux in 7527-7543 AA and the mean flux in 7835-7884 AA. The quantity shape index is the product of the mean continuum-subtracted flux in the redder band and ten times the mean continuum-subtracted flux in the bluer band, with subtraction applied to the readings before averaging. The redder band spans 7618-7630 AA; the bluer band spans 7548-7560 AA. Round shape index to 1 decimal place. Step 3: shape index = -2.4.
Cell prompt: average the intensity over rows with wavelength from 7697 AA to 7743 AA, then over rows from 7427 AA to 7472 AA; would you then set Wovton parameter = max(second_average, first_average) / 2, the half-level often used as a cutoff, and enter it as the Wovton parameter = 9.65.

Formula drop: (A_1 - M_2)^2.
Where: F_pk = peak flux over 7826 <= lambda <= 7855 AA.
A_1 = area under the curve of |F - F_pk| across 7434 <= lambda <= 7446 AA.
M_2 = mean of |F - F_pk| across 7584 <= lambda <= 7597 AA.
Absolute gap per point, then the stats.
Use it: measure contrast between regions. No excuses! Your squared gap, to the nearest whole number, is 18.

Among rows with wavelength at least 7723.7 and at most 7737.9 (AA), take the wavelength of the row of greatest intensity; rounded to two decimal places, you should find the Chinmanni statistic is 7724.57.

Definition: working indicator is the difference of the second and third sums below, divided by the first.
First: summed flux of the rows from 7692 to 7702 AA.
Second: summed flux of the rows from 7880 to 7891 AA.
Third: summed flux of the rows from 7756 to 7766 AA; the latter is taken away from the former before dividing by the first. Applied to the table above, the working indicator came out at -0.058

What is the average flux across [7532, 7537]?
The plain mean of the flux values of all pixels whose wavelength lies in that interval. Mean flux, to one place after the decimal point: 19.7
